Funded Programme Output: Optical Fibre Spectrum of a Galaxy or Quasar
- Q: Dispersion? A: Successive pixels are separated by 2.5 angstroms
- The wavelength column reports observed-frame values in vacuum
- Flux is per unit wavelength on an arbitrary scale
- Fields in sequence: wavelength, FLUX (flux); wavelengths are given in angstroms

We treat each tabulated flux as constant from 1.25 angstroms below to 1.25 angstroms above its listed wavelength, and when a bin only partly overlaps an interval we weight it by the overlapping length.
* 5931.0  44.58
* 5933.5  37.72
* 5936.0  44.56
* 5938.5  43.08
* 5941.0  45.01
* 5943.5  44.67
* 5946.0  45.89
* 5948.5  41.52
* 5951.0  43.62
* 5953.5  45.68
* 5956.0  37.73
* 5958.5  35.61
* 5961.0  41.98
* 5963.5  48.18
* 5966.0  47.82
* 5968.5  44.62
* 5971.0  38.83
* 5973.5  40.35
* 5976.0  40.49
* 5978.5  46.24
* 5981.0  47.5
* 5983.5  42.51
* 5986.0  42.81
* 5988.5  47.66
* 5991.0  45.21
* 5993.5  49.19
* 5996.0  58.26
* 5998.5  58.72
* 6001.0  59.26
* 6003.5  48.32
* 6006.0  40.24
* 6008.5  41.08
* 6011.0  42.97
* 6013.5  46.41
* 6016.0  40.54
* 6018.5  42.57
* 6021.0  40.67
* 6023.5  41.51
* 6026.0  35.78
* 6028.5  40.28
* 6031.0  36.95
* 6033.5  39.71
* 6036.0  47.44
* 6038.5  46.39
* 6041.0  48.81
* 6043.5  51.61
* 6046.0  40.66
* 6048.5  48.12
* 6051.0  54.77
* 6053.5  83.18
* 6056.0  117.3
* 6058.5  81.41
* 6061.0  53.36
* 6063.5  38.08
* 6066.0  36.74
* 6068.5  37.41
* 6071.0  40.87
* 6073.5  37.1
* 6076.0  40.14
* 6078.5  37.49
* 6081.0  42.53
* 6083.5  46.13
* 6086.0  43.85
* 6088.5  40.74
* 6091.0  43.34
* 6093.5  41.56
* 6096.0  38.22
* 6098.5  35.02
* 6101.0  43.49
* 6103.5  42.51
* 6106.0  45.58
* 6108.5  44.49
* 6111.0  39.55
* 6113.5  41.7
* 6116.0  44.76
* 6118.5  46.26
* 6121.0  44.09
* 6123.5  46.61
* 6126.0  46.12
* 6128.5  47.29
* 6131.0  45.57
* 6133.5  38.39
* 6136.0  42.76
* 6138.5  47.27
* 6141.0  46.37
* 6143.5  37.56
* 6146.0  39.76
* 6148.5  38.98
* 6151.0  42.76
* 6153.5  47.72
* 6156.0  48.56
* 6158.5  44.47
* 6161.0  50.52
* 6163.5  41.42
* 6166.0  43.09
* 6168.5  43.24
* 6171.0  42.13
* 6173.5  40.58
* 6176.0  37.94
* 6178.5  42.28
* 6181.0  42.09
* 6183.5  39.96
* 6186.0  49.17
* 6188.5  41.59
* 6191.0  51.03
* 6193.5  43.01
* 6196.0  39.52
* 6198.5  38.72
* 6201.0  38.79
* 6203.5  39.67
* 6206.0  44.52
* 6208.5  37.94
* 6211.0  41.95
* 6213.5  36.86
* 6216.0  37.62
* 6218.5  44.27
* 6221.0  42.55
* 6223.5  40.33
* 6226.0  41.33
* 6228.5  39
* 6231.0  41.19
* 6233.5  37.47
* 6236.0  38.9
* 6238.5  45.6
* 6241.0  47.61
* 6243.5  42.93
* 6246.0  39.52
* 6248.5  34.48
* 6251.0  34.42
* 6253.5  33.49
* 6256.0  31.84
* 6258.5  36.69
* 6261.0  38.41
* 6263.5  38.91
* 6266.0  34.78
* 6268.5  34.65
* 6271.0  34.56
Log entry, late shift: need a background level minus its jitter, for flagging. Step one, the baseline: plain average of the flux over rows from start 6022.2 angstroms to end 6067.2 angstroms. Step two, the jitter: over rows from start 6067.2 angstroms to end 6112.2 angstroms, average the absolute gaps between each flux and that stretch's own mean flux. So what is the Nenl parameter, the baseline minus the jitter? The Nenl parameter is 50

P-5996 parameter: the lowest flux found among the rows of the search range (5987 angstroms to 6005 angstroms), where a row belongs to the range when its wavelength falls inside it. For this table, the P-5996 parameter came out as 45.21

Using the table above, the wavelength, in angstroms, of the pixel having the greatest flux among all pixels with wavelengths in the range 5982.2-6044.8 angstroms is 6001.0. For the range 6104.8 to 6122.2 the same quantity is 6118.5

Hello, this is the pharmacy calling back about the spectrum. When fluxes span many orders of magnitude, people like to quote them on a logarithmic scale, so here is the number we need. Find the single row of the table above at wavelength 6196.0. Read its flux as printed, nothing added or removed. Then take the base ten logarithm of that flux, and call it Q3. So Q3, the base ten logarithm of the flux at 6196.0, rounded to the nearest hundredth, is 1.60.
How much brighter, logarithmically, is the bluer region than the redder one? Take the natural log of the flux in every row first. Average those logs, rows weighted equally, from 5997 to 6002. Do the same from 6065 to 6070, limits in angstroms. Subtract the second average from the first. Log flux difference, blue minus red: 0.46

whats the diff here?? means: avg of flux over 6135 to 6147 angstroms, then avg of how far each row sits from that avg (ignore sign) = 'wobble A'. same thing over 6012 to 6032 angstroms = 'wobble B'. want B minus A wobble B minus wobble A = -1.1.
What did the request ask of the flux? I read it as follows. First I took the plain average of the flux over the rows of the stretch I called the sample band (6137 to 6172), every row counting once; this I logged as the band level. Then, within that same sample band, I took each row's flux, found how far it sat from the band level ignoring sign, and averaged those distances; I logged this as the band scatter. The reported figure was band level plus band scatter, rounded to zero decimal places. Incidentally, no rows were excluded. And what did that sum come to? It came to 47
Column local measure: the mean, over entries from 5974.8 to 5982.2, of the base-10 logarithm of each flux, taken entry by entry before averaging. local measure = 1.65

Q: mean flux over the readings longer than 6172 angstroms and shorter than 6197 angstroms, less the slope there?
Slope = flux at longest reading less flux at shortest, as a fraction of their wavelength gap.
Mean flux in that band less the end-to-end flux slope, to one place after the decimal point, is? 42.8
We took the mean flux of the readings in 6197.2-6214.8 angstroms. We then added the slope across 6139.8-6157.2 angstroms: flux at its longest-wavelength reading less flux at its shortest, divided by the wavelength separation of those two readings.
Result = 39.9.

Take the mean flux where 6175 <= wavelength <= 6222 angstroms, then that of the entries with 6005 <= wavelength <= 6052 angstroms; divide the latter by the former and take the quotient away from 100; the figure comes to 99.0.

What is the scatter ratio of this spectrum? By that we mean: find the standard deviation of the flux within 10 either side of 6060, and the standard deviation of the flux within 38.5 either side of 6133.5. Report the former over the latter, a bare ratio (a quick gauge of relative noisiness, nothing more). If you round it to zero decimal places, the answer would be 8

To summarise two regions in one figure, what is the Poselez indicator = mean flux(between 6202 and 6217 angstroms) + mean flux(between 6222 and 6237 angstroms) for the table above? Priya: 79.5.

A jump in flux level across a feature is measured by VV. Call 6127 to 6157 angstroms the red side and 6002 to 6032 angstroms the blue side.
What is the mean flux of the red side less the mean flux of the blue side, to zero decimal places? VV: 2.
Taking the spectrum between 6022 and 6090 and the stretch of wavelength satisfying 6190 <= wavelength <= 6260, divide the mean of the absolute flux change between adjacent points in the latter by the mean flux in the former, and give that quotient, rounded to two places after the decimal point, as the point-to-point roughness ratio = 0.07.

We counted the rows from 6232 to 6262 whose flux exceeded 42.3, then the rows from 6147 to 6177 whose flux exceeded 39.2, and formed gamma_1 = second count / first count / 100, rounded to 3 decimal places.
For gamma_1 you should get 0.033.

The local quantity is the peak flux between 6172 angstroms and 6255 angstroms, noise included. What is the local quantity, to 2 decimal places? 51.03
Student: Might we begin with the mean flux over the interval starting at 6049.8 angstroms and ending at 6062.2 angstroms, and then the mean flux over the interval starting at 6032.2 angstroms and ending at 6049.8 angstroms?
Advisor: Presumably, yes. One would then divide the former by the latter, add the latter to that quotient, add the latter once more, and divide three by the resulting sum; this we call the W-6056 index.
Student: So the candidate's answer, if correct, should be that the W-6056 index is 0.0319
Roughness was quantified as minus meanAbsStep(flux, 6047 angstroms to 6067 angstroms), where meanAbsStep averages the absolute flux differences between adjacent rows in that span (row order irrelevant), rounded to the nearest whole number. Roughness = -21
